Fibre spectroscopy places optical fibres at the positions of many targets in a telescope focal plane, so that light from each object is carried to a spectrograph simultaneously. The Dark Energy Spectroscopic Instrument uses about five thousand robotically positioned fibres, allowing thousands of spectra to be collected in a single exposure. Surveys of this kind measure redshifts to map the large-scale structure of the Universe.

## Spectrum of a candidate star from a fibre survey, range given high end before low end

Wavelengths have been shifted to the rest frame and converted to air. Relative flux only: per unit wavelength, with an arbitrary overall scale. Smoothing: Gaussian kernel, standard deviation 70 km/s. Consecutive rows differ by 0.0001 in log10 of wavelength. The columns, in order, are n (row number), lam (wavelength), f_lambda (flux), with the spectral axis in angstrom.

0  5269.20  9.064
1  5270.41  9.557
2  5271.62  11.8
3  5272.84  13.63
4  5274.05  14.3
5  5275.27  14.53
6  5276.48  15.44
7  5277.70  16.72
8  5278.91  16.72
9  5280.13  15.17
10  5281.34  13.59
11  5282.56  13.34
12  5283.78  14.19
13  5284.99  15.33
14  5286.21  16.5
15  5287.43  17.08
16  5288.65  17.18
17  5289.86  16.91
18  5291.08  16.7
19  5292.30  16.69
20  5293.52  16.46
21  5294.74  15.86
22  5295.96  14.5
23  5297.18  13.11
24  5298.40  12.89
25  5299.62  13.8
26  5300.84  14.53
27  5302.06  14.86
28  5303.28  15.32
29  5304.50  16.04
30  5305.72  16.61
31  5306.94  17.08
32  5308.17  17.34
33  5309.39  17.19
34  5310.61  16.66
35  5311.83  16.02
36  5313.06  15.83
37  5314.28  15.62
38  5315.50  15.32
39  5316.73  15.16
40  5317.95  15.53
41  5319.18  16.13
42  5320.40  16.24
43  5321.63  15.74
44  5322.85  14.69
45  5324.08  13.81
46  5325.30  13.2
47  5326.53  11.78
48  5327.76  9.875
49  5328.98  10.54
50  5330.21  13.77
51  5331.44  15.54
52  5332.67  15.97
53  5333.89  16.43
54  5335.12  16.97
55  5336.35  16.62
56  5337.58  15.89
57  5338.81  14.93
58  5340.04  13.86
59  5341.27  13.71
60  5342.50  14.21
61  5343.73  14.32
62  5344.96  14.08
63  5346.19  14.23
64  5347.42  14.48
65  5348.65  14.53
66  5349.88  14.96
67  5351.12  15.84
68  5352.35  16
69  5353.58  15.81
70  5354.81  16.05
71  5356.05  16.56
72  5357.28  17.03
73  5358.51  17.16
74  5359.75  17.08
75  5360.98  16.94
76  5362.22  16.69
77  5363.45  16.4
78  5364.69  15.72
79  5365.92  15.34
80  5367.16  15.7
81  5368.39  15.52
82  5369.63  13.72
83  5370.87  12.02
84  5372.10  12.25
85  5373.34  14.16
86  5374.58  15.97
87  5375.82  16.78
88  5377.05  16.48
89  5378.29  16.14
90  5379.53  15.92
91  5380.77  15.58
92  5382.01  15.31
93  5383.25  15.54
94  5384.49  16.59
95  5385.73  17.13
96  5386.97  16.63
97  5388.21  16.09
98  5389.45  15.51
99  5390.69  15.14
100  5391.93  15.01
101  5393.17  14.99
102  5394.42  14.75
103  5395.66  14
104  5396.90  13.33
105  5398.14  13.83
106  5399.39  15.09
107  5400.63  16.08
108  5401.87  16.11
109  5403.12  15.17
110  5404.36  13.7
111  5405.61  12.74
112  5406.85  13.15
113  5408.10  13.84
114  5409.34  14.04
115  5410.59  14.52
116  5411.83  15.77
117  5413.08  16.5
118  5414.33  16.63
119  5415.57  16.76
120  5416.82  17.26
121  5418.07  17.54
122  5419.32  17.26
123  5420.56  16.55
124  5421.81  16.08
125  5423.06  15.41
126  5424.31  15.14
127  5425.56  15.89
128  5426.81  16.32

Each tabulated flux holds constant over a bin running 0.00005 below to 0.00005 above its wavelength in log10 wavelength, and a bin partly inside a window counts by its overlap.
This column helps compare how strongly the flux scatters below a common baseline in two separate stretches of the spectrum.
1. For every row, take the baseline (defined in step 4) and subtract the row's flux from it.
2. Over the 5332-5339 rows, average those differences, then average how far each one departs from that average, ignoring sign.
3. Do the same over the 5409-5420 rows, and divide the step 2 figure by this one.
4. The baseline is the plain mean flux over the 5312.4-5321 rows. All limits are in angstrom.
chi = 0.55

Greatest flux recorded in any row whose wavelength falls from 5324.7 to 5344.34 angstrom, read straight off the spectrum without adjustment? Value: 16.97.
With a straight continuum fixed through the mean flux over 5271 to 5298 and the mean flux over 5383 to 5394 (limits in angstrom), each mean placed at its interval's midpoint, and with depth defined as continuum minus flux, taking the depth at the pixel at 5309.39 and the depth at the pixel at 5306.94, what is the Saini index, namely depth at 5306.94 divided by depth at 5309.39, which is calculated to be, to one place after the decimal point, 0.9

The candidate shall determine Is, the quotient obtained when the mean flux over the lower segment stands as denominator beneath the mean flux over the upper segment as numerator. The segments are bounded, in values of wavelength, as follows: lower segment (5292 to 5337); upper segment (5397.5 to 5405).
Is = 0.99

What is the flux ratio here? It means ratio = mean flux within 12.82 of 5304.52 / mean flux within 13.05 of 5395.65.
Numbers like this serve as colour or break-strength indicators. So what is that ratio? 1.040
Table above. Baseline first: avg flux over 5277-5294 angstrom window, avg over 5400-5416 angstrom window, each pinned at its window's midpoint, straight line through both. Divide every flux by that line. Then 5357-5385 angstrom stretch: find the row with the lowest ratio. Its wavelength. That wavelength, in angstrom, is 5370.87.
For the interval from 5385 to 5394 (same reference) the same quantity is 5393.17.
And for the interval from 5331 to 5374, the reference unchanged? 5370.87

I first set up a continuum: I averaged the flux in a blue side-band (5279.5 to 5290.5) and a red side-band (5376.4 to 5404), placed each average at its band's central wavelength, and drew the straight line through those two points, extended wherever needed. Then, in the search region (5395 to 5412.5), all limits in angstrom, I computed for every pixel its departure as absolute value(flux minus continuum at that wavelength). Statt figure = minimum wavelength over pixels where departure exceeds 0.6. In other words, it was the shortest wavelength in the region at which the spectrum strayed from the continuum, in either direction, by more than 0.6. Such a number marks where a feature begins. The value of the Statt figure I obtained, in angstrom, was 5395.66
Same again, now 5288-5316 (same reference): 5288.65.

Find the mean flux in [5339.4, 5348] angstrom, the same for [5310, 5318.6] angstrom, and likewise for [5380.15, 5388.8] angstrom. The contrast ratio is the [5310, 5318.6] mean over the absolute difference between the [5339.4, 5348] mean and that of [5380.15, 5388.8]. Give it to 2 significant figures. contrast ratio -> 7.9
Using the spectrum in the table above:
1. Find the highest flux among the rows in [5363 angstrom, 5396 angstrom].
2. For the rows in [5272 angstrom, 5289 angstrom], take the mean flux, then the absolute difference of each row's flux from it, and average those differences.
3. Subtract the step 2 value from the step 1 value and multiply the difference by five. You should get 79.9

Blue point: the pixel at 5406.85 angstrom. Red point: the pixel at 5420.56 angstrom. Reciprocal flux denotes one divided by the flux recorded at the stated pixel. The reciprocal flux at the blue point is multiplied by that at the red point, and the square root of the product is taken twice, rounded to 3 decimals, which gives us 0.260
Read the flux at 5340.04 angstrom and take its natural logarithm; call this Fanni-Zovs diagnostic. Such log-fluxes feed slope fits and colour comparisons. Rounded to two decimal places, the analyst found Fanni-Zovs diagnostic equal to 2.63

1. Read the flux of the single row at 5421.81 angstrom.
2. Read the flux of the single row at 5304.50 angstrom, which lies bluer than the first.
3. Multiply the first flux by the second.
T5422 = 258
